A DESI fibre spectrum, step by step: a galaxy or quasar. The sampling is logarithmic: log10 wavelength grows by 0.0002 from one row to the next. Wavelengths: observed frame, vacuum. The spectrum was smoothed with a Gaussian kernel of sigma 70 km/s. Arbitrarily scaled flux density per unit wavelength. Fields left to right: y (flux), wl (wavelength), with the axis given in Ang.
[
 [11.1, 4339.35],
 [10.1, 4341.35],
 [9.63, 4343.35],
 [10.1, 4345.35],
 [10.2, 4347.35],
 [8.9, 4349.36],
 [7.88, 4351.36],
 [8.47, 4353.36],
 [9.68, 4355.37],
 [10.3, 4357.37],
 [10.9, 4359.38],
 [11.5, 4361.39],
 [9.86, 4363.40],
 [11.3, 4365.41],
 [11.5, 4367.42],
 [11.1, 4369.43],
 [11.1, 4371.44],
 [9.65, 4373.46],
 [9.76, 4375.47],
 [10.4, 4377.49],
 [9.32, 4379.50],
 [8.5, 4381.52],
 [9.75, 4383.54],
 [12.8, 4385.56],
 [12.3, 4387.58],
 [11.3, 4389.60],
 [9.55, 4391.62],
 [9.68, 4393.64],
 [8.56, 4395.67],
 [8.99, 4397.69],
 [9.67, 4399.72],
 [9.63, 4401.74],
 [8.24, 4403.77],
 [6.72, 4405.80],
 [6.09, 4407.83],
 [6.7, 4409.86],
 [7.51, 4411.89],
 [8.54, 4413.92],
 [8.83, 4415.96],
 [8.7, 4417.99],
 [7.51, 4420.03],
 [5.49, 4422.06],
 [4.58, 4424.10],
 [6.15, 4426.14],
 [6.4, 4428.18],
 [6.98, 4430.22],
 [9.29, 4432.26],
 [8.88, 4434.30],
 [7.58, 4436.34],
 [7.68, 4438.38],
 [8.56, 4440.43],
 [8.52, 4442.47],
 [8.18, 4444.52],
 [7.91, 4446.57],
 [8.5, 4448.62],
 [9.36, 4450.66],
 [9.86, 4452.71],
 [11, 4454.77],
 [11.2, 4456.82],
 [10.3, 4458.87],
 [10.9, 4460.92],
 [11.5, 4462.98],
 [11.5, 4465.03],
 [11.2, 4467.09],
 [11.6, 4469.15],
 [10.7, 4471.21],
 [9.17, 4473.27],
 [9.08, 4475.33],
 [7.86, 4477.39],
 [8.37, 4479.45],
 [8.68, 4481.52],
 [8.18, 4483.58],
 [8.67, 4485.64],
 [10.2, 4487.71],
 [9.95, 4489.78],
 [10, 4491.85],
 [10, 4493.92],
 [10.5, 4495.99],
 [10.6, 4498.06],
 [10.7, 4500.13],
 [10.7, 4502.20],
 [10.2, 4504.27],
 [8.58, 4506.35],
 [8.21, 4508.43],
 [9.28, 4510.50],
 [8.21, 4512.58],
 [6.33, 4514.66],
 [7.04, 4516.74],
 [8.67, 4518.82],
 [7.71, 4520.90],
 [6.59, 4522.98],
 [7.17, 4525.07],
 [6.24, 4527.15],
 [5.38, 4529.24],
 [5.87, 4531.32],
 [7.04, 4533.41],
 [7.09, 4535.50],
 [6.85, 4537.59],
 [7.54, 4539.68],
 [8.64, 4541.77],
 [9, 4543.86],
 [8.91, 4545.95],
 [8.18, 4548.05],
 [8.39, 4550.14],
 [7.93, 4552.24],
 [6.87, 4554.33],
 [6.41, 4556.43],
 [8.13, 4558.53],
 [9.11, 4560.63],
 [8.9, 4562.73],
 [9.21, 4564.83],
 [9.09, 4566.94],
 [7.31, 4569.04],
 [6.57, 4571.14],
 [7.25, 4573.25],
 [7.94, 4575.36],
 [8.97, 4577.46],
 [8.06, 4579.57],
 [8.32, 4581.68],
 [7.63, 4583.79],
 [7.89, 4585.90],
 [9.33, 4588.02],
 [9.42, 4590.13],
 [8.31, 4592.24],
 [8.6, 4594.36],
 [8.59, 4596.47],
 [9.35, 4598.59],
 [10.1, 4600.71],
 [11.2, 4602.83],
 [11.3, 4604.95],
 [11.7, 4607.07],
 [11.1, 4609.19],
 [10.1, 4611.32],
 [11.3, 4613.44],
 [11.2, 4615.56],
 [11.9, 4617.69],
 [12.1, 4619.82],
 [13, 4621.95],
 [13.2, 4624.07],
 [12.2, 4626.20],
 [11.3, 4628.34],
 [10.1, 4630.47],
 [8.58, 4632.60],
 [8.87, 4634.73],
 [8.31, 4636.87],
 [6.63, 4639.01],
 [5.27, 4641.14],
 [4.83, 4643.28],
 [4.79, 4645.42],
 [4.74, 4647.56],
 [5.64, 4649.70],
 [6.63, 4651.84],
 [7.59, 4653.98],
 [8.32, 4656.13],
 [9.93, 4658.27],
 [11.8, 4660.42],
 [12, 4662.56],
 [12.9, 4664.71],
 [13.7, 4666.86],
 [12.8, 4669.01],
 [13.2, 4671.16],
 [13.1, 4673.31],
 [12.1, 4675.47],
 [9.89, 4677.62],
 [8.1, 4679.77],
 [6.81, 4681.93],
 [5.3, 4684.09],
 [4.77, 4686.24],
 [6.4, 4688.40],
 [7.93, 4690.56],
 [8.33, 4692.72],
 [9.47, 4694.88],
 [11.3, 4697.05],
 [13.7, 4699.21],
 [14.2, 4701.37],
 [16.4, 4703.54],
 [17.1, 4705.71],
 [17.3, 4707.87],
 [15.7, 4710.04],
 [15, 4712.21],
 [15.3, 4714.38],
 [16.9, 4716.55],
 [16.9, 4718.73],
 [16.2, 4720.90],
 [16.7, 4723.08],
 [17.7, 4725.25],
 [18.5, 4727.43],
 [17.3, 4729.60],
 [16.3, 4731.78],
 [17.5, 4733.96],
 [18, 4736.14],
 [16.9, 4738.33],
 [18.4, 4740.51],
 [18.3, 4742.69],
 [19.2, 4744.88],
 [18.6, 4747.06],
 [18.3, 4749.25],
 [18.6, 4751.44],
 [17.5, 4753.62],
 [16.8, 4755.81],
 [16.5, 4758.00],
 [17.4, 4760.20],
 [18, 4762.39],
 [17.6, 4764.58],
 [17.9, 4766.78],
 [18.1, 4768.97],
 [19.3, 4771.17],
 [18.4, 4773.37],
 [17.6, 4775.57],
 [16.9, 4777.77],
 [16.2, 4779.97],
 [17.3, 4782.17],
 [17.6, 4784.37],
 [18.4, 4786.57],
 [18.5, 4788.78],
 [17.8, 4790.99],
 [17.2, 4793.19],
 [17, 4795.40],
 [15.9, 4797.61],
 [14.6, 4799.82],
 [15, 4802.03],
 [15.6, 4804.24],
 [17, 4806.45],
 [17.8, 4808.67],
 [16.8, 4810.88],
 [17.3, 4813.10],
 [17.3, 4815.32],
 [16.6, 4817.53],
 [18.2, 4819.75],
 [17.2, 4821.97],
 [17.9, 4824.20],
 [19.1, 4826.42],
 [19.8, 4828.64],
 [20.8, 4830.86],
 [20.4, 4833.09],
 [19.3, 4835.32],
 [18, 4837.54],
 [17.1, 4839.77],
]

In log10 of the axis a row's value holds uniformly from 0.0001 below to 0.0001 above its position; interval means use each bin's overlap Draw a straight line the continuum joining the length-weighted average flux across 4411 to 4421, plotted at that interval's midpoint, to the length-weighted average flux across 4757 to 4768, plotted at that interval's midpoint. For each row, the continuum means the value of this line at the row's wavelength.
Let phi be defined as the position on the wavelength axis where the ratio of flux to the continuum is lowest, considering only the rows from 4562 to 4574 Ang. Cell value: 4571.14 Ang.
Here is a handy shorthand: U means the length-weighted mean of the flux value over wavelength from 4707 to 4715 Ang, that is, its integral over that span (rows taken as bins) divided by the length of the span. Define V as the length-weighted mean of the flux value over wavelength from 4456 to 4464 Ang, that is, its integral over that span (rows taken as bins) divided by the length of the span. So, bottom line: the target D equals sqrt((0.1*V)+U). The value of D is 4.1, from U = 16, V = 11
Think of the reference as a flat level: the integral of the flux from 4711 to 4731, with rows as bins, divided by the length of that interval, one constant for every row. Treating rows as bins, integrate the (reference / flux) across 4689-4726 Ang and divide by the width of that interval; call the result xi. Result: 1.3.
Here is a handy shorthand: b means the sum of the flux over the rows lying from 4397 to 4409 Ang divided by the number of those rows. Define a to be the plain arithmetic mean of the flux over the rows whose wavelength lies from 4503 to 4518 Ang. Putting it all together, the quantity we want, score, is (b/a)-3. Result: -2.0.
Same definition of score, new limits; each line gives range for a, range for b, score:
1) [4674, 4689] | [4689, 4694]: -1.9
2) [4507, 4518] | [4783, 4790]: -0.7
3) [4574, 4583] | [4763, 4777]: -0.8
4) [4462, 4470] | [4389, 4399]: -2.2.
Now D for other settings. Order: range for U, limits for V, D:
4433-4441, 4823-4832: 3.2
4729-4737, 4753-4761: 4.4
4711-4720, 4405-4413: 4.1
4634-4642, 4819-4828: 3.0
